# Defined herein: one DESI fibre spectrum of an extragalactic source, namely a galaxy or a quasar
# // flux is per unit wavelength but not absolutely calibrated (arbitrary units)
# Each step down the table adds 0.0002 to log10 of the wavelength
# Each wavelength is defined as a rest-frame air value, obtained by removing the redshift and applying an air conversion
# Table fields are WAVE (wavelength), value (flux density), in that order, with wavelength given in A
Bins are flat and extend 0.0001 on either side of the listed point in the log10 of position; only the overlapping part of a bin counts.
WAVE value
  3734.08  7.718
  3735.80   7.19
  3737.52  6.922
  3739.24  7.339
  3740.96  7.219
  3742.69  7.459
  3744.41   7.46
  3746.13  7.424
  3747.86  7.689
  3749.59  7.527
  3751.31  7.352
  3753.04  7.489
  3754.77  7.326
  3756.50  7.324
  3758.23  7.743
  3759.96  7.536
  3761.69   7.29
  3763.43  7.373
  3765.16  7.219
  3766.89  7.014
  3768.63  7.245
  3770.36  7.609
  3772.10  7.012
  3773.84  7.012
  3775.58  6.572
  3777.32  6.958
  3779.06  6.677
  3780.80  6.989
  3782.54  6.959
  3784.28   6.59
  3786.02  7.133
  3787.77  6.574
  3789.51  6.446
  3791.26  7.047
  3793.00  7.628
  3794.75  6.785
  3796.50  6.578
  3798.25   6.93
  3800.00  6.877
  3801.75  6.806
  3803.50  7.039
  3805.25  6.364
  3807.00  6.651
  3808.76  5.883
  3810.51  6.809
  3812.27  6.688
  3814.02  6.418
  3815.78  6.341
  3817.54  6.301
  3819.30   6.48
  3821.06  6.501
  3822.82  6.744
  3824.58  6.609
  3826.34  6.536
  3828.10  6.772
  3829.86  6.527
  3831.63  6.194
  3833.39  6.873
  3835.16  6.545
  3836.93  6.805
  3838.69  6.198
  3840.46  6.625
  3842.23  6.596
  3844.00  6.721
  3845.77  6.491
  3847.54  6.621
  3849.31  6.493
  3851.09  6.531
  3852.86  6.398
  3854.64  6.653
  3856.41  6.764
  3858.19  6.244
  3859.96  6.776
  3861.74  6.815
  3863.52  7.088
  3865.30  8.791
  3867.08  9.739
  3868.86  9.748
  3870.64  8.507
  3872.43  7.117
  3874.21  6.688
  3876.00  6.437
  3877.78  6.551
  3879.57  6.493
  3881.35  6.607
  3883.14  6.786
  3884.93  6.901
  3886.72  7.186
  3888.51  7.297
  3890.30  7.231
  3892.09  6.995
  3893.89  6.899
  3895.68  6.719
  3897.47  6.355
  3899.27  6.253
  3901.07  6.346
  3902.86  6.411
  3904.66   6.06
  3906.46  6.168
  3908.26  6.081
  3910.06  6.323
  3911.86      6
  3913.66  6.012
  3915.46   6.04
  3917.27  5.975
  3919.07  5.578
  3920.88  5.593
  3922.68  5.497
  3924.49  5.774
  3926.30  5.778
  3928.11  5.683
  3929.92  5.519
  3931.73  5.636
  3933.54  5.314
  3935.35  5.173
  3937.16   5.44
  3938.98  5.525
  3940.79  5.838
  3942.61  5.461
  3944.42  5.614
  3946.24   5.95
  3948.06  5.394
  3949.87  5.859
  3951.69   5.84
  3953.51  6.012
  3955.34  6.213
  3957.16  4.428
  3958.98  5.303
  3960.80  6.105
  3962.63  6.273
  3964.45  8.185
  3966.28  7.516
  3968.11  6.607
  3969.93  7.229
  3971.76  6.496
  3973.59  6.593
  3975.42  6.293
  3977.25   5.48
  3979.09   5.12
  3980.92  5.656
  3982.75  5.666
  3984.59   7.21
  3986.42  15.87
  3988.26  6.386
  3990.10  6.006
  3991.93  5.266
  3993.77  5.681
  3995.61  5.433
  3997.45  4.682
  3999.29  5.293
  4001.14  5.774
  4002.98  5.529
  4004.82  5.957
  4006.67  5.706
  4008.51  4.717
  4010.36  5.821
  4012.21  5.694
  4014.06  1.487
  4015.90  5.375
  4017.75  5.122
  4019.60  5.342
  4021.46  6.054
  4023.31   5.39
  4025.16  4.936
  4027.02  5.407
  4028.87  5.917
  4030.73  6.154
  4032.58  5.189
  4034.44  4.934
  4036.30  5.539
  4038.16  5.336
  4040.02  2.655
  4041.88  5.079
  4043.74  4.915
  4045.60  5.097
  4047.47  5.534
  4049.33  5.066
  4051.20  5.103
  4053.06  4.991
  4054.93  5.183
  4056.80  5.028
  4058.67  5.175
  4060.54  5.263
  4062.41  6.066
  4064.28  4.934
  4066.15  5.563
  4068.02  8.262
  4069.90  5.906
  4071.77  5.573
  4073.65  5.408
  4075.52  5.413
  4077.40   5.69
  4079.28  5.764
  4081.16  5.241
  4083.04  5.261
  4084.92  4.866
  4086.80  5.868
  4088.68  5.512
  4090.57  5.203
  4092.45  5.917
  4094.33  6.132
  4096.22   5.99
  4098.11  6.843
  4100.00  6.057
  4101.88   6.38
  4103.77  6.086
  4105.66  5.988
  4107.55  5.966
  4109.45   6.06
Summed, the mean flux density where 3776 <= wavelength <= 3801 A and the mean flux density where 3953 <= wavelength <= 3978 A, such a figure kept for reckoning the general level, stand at 13.2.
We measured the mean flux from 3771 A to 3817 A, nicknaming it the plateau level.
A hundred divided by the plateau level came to 14.8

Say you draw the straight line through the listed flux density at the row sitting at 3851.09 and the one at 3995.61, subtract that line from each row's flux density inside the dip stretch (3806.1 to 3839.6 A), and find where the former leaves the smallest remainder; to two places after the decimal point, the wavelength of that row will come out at 3808.76 A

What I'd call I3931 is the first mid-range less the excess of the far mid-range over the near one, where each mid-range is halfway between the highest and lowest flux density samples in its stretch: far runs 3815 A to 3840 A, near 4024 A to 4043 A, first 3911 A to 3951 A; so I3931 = 3.5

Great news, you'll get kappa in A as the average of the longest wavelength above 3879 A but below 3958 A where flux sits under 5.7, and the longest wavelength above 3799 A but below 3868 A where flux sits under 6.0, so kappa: 3883.0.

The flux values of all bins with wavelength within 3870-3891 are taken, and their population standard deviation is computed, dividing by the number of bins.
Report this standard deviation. 0.5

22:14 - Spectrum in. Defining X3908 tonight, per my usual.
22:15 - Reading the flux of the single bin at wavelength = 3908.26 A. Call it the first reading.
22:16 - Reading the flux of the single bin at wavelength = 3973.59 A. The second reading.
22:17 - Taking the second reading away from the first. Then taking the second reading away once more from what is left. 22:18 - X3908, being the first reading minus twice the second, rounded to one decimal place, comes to -7.1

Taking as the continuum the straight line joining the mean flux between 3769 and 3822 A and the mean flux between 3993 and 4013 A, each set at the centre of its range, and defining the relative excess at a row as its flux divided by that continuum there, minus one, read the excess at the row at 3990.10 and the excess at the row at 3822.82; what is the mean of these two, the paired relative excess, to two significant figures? 0.052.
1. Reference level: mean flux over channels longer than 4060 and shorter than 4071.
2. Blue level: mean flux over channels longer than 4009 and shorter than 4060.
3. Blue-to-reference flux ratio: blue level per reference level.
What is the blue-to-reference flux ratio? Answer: 0.85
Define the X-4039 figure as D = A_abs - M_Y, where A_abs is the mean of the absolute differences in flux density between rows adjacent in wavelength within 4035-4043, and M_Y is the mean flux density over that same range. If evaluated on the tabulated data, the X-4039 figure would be -2.9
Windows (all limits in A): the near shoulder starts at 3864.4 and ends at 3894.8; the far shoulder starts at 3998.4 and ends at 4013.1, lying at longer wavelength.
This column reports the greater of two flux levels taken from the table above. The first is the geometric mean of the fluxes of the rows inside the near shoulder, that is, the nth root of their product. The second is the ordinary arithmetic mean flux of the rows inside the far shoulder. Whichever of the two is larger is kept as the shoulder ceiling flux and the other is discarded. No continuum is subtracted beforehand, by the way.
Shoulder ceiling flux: 7.3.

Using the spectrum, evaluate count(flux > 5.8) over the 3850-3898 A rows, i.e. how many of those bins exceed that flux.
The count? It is 27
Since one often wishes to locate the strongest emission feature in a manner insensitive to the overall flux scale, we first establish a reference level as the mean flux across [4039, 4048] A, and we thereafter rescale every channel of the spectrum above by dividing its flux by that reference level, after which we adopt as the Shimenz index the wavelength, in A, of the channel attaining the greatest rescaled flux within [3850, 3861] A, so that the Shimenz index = 3859.96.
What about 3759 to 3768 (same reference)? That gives 3759.96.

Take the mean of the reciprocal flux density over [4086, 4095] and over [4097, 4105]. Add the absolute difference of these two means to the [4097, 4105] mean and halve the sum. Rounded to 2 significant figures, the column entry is 0.088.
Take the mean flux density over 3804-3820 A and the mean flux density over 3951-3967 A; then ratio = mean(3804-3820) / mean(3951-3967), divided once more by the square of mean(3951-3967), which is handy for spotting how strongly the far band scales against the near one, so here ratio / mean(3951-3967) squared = 0.027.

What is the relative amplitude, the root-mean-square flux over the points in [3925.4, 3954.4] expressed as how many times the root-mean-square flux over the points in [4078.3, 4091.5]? 1.04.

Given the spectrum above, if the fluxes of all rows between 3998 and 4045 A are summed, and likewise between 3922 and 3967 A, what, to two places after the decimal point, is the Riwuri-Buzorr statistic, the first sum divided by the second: 0.89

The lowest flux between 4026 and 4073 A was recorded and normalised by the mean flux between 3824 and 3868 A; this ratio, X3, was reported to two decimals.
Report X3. 0.39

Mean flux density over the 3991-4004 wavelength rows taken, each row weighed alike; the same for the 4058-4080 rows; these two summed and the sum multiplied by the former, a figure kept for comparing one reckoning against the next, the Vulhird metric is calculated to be 60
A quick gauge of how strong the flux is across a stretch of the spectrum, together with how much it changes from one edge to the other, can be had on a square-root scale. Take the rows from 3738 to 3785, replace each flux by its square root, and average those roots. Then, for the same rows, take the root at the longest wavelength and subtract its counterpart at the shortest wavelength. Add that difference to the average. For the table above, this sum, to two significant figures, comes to 2.5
